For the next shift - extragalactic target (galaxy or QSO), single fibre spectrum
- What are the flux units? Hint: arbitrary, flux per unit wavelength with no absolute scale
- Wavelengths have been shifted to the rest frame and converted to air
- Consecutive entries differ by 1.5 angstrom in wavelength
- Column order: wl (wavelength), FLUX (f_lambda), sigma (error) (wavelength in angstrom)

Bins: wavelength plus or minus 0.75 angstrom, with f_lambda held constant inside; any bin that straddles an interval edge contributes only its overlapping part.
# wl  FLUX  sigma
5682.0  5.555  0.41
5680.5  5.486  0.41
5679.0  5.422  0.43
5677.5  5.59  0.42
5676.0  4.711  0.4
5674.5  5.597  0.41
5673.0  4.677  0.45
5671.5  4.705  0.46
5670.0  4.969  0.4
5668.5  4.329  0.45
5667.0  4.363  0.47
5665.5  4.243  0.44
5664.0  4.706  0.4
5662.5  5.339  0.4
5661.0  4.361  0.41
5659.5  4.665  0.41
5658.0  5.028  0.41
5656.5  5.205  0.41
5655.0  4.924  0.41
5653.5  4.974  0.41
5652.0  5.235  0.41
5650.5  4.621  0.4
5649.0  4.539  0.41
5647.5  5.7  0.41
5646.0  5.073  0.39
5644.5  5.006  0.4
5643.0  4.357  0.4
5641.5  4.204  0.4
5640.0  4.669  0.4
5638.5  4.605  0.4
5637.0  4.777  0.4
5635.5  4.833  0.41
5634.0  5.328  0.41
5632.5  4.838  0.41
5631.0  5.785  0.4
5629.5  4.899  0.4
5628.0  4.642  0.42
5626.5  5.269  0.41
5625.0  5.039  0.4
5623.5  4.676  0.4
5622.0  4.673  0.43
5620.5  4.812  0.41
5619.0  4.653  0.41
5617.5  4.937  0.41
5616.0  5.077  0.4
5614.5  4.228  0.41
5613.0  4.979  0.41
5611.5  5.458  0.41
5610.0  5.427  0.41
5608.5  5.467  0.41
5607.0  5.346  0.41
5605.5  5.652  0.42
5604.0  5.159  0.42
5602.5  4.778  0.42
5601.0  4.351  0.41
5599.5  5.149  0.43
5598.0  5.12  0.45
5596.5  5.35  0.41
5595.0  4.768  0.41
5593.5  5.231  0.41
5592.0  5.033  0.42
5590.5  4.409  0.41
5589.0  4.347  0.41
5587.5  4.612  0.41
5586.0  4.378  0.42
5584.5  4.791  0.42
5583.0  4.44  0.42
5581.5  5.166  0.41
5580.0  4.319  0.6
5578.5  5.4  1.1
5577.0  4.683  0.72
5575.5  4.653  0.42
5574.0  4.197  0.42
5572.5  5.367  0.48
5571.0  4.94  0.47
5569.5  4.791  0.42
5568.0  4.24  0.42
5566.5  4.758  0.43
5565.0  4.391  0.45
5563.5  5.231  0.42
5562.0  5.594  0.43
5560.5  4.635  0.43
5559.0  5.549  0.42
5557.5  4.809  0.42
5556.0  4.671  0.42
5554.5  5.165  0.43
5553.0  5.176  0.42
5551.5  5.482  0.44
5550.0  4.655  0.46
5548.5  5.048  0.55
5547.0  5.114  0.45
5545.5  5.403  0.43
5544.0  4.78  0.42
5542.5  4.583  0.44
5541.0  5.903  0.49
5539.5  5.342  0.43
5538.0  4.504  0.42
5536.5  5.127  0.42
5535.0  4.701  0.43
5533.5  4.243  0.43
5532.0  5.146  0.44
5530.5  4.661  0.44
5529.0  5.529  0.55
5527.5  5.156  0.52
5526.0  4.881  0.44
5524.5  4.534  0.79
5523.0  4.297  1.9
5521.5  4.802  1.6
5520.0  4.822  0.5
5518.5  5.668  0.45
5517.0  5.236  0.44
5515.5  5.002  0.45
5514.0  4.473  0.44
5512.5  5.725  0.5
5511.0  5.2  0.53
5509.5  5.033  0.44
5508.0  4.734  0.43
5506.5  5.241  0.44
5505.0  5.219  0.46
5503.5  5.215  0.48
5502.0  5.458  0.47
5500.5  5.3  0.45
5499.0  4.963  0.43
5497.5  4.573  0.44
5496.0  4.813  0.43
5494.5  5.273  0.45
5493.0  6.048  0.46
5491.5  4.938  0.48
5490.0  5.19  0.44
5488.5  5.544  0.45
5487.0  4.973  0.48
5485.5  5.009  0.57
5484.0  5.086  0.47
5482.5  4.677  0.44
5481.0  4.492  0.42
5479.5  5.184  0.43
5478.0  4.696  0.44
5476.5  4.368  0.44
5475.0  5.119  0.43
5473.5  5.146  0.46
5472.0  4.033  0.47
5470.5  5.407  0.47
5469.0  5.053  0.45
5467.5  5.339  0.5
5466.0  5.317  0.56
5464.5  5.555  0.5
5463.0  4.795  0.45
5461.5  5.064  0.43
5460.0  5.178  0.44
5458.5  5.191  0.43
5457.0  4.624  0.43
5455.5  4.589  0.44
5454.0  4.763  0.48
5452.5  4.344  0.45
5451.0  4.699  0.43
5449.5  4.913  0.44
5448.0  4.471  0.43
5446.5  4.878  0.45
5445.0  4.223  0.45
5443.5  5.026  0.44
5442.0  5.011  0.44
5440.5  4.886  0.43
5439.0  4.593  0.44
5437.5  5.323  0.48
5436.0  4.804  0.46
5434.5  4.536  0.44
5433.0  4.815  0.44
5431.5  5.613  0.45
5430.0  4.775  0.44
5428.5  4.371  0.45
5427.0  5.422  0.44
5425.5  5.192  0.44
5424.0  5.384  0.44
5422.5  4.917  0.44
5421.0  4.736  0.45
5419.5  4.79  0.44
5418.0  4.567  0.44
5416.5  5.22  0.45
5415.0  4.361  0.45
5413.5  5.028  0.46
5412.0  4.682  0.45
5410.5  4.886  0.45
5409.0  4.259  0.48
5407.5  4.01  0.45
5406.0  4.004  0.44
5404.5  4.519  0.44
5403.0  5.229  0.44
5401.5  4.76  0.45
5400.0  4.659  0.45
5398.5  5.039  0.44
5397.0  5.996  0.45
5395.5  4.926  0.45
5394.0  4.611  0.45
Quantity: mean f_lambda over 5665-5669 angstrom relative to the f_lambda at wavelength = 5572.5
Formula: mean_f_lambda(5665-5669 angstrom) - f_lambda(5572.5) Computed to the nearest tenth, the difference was -1.1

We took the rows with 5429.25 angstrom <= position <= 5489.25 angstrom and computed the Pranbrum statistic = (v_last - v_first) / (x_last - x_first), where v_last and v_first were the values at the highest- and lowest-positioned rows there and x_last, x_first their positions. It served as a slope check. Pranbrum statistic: 0.01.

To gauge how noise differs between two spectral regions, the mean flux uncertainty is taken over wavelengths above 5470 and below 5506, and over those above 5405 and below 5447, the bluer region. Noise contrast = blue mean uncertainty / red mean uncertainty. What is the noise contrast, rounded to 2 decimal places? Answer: 0.98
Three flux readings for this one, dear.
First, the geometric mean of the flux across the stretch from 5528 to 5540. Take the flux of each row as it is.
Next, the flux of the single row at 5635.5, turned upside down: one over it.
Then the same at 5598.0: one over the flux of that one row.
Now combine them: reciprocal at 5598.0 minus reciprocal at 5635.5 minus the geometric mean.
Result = -4.90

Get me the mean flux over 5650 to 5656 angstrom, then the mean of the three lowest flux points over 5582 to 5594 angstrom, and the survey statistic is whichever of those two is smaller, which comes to 4.4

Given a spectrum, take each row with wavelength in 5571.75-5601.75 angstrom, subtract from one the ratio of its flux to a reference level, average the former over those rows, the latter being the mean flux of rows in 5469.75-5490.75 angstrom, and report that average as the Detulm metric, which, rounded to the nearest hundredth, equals 0.03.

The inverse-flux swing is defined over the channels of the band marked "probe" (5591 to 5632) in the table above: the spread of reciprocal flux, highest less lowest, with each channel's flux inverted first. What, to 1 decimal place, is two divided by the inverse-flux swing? 31.4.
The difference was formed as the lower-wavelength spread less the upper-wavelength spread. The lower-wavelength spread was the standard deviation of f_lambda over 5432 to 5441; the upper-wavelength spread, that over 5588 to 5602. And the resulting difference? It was -0.12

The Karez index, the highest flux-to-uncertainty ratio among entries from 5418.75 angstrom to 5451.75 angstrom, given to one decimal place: 12.5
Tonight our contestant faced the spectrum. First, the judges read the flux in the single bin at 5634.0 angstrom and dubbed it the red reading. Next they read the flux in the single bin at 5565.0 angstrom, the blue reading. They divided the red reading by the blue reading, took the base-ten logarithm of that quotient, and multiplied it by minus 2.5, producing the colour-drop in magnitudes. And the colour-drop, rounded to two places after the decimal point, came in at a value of -0.21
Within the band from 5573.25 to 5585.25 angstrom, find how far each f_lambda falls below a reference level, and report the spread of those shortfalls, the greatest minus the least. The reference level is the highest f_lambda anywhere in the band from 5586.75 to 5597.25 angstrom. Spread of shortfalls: 1.20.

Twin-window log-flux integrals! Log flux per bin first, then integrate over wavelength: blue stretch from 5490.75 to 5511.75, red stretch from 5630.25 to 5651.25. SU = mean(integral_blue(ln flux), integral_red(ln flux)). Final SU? 34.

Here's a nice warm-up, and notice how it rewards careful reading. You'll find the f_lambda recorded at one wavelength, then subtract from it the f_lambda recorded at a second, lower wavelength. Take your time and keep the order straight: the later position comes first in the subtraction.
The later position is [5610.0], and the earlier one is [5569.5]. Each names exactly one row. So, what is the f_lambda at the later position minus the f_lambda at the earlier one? 0.64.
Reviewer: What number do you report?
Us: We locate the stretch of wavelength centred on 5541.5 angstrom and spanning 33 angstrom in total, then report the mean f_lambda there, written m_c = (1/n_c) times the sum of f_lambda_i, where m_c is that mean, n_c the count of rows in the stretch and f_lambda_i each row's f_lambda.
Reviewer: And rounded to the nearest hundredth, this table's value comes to 5.00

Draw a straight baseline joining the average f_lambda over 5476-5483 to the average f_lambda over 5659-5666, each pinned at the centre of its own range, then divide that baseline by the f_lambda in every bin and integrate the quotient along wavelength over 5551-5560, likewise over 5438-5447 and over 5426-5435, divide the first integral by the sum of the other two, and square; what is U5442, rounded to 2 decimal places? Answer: 0.22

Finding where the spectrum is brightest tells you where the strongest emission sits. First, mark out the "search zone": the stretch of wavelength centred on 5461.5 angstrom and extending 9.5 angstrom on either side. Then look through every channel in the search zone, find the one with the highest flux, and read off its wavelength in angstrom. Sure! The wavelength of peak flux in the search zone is 5464.5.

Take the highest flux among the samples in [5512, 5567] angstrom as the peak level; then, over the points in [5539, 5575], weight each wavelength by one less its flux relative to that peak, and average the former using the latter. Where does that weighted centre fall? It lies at 5558.7 angstrom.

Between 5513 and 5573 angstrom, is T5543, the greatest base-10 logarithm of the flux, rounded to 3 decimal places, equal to 0.771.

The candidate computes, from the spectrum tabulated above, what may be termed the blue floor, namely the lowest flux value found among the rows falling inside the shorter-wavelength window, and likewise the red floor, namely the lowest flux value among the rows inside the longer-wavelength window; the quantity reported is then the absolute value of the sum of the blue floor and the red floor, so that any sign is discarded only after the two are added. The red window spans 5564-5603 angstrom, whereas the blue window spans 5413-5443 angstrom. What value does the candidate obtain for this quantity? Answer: 8.6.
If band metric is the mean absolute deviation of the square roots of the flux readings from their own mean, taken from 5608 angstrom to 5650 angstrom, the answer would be 0.072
